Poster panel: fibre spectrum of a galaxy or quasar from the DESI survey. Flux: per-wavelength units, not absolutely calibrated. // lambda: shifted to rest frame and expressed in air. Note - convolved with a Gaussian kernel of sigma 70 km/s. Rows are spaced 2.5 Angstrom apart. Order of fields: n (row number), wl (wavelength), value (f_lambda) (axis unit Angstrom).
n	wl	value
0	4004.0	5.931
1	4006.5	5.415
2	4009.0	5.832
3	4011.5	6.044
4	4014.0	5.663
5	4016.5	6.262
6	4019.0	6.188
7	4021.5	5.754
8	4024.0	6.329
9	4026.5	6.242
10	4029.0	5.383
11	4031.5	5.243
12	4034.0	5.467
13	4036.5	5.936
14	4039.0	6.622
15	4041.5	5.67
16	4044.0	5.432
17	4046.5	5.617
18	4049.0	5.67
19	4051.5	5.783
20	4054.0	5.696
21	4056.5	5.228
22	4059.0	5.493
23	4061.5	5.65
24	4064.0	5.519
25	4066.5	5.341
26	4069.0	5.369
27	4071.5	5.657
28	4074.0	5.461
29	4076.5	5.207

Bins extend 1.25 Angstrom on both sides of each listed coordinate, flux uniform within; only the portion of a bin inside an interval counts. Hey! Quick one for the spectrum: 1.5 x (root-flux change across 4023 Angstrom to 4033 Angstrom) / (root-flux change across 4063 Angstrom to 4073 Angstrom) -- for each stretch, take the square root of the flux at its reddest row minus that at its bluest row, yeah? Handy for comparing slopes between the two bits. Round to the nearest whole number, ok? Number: -12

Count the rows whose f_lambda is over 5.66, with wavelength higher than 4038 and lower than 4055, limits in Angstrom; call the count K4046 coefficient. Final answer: 5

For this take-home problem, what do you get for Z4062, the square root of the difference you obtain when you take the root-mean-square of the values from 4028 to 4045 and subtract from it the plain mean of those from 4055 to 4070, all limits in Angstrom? 0.51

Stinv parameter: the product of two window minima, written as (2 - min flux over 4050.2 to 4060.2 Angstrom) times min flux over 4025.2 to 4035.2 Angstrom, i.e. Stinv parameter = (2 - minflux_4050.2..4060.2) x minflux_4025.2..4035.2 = -16.9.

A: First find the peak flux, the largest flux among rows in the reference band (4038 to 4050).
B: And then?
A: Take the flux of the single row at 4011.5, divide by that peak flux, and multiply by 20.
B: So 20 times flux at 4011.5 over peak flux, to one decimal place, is 18.3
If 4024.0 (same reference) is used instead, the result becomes 19.1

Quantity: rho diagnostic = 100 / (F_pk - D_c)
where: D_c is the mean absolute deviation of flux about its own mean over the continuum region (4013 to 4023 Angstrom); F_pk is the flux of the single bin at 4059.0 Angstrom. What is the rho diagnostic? 19.1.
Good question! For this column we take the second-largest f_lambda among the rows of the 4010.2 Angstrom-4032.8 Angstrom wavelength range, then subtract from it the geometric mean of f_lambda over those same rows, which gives 0.37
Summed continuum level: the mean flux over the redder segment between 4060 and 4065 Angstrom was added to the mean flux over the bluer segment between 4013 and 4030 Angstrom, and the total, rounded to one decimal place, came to 11.6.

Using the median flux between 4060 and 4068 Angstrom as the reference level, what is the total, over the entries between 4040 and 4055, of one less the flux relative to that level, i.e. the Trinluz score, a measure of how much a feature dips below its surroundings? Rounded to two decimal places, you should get -0.14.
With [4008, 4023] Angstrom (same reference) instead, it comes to -0.48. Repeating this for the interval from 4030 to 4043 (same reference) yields -0.24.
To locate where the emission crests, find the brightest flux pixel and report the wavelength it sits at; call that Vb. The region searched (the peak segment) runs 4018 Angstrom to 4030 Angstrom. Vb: 4024.0 Angstrom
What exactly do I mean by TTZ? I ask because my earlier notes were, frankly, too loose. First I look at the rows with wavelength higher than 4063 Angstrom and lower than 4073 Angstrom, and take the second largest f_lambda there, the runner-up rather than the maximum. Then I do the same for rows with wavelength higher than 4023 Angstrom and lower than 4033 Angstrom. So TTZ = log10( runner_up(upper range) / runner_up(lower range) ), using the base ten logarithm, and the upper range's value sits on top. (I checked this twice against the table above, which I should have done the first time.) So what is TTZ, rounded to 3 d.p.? -0.053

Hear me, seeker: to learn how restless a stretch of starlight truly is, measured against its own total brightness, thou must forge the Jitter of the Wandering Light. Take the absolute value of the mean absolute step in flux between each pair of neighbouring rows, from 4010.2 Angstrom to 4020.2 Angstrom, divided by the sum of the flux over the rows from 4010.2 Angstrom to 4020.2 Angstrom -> 0.015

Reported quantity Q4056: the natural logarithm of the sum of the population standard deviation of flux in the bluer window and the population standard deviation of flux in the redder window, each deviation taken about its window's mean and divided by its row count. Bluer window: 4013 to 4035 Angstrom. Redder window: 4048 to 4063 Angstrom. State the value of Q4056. -0.54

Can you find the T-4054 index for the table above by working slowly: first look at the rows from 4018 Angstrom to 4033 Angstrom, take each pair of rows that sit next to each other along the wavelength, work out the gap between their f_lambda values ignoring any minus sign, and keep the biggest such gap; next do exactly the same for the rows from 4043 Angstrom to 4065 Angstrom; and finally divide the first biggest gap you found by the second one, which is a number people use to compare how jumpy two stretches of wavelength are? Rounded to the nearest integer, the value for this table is 2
